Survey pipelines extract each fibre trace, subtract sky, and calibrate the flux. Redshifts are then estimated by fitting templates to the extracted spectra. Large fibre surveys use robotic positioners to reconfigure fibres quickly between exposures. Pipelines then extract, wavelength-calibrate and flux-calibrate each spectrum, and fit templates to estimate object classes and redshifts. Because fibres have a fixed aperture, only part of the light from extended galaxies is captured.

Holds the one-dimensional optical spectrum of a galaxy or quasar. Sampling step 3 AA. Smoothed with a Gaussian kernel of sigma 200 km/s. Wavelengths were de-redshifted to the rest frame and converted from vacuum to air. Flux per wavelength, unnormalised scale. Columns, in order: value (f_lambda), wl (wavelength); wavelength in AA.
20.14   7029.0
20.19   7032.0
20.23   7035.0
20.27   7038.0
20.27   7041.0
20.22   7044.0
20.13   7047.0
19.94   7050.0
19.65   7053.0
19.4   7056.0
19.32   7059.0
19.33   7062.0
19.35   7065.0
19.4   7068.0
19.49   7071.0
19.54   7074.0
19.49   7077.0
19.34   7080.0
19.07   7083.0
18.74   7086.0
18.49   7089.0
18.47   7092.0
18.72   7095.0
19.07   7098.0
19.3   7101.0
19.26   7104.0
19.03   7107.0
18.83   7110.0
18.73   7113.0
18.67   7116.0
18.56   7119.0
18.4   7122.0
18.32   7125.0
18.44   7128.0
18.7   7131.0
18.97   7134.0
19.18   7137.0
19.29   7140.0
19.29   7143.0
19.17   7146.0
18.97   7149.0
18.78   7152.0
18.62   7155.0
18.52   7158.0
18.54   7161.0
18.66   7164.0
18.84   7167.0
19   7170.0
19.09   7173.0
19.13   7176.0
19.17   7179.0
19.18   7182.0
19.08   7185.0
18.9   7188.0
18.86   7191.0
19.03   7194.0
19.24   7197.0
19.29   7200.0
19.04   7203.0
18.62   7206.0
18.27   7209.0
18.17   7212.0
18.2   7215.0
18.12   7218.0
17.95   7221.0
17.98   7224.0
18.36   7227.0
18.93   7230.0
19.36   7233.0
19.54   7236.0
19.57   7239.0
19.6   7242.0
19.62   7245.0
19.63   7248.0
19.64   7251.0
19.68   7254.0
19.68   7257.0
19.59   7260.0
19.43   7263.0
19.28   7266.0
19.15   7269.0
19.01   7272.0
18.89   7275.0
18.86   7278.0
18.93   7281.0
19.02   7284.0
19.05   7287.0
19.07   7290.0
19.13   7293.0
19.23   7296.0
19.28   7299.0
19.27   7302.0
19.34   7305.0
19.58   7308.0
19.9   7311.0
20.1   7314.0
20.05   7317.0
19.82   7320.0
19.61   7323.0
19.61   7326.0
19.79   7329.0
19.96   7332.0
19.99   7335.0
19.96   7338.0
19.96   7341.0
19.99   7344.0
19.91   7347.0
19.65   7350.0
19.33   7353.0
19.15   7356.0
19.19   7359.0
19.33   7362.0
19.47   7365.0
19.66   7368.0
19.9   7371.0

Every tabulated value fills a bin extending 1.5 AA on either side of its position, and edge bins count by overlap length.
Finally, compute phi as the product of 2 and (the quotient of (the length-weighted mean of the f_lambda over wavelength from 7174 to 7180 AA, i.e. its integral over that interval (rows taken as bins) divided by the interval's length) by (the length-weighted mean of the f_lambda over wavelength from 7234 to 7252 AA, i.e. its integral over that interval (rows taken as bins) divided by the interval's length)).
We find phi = 1.95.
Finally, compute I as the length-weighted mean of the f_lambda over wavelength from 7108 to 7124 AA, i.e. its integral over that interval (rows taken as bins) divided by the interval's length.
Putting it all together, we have 18.6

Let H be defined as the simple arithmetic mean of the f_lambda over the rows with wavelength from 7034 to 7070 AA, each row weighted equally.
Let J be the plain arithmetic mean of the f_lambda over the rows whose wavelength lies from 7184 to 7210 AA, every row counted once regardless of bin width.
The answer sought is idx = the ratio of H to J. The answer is 1.05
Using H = 19.8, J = 18.9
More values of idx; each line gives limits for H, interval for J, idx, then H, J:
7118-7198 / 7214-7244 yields 1.01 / 18.9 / 18.8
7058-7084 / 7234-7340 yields 0.99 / 19.4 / 19.5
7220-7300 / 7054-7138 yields 1.01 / 19.2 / 19.0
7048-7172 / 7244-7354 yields 0.97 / 19.0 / 19.5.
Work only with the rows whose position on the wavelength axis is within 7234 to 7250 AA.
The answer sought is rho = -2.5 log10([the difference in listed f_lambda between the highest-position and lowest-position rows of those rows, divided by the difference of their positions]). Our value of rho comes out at 5.3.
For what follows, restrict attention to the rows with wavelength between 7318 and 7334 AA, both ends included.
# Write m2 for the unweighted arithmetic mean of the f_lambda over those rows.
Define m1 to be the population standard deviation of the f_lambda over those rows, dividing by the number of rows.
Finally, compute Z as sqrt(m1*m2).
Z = 1.6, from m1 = 0.13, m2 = 19.8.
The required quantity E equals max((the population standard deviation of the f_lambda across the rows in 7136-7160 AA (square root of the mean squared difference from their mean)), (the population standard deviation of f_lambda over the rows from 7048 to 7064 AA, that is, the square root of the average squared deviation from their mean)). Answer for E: 0.28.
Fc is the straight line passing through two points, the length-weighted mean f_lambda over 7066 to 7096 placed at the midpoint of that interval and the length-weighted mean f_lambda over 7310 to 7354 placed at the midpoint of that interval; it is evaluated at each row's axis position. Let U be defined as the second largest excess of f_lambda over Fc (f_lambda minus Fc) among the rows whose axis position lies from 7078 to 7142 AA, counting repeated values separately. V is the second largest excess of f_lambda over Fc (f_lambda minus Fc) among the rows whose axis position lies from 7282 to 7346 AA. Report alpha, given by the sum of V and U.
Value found 0.40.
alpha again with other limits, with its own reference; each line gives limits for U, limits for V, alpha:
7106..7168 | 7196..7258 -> 0.08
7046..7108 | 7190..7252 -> 0.99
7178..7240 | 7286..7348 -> 0.23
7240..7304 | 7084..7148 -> 0.17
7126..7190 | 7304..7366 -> 0.26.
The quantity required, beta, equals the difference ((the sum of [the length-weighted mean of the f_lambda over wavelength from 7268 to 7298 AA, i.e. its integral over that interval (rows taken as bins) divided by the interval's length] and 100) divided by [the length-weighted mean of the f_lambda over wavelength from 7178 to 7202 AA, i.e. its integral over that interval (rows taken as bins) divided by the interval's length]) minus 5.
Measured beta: 1.24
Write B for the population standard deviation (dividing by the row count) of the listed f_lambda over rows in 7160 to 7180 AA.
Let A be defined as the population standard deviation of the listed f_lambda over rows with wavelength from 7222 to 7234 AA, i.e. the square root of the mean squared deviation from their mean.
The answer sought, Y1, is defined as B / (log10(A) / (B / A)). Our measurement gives -0.4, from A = 0.53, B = 0.23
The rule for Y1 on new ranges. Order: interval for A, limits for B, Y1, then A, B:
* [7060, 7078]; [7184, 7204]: -0.3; 0.08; 0.15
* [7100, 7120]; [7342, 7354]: -0.4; 0.27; 0.26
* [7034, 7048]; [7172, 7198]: -0.2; 0.05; 0.12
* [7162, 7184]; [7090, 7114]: -0.5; 0.18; 0.27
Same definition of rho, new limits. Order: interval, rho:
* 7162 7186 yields 4.2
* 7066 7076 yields 4.1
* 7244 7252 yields 6.2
